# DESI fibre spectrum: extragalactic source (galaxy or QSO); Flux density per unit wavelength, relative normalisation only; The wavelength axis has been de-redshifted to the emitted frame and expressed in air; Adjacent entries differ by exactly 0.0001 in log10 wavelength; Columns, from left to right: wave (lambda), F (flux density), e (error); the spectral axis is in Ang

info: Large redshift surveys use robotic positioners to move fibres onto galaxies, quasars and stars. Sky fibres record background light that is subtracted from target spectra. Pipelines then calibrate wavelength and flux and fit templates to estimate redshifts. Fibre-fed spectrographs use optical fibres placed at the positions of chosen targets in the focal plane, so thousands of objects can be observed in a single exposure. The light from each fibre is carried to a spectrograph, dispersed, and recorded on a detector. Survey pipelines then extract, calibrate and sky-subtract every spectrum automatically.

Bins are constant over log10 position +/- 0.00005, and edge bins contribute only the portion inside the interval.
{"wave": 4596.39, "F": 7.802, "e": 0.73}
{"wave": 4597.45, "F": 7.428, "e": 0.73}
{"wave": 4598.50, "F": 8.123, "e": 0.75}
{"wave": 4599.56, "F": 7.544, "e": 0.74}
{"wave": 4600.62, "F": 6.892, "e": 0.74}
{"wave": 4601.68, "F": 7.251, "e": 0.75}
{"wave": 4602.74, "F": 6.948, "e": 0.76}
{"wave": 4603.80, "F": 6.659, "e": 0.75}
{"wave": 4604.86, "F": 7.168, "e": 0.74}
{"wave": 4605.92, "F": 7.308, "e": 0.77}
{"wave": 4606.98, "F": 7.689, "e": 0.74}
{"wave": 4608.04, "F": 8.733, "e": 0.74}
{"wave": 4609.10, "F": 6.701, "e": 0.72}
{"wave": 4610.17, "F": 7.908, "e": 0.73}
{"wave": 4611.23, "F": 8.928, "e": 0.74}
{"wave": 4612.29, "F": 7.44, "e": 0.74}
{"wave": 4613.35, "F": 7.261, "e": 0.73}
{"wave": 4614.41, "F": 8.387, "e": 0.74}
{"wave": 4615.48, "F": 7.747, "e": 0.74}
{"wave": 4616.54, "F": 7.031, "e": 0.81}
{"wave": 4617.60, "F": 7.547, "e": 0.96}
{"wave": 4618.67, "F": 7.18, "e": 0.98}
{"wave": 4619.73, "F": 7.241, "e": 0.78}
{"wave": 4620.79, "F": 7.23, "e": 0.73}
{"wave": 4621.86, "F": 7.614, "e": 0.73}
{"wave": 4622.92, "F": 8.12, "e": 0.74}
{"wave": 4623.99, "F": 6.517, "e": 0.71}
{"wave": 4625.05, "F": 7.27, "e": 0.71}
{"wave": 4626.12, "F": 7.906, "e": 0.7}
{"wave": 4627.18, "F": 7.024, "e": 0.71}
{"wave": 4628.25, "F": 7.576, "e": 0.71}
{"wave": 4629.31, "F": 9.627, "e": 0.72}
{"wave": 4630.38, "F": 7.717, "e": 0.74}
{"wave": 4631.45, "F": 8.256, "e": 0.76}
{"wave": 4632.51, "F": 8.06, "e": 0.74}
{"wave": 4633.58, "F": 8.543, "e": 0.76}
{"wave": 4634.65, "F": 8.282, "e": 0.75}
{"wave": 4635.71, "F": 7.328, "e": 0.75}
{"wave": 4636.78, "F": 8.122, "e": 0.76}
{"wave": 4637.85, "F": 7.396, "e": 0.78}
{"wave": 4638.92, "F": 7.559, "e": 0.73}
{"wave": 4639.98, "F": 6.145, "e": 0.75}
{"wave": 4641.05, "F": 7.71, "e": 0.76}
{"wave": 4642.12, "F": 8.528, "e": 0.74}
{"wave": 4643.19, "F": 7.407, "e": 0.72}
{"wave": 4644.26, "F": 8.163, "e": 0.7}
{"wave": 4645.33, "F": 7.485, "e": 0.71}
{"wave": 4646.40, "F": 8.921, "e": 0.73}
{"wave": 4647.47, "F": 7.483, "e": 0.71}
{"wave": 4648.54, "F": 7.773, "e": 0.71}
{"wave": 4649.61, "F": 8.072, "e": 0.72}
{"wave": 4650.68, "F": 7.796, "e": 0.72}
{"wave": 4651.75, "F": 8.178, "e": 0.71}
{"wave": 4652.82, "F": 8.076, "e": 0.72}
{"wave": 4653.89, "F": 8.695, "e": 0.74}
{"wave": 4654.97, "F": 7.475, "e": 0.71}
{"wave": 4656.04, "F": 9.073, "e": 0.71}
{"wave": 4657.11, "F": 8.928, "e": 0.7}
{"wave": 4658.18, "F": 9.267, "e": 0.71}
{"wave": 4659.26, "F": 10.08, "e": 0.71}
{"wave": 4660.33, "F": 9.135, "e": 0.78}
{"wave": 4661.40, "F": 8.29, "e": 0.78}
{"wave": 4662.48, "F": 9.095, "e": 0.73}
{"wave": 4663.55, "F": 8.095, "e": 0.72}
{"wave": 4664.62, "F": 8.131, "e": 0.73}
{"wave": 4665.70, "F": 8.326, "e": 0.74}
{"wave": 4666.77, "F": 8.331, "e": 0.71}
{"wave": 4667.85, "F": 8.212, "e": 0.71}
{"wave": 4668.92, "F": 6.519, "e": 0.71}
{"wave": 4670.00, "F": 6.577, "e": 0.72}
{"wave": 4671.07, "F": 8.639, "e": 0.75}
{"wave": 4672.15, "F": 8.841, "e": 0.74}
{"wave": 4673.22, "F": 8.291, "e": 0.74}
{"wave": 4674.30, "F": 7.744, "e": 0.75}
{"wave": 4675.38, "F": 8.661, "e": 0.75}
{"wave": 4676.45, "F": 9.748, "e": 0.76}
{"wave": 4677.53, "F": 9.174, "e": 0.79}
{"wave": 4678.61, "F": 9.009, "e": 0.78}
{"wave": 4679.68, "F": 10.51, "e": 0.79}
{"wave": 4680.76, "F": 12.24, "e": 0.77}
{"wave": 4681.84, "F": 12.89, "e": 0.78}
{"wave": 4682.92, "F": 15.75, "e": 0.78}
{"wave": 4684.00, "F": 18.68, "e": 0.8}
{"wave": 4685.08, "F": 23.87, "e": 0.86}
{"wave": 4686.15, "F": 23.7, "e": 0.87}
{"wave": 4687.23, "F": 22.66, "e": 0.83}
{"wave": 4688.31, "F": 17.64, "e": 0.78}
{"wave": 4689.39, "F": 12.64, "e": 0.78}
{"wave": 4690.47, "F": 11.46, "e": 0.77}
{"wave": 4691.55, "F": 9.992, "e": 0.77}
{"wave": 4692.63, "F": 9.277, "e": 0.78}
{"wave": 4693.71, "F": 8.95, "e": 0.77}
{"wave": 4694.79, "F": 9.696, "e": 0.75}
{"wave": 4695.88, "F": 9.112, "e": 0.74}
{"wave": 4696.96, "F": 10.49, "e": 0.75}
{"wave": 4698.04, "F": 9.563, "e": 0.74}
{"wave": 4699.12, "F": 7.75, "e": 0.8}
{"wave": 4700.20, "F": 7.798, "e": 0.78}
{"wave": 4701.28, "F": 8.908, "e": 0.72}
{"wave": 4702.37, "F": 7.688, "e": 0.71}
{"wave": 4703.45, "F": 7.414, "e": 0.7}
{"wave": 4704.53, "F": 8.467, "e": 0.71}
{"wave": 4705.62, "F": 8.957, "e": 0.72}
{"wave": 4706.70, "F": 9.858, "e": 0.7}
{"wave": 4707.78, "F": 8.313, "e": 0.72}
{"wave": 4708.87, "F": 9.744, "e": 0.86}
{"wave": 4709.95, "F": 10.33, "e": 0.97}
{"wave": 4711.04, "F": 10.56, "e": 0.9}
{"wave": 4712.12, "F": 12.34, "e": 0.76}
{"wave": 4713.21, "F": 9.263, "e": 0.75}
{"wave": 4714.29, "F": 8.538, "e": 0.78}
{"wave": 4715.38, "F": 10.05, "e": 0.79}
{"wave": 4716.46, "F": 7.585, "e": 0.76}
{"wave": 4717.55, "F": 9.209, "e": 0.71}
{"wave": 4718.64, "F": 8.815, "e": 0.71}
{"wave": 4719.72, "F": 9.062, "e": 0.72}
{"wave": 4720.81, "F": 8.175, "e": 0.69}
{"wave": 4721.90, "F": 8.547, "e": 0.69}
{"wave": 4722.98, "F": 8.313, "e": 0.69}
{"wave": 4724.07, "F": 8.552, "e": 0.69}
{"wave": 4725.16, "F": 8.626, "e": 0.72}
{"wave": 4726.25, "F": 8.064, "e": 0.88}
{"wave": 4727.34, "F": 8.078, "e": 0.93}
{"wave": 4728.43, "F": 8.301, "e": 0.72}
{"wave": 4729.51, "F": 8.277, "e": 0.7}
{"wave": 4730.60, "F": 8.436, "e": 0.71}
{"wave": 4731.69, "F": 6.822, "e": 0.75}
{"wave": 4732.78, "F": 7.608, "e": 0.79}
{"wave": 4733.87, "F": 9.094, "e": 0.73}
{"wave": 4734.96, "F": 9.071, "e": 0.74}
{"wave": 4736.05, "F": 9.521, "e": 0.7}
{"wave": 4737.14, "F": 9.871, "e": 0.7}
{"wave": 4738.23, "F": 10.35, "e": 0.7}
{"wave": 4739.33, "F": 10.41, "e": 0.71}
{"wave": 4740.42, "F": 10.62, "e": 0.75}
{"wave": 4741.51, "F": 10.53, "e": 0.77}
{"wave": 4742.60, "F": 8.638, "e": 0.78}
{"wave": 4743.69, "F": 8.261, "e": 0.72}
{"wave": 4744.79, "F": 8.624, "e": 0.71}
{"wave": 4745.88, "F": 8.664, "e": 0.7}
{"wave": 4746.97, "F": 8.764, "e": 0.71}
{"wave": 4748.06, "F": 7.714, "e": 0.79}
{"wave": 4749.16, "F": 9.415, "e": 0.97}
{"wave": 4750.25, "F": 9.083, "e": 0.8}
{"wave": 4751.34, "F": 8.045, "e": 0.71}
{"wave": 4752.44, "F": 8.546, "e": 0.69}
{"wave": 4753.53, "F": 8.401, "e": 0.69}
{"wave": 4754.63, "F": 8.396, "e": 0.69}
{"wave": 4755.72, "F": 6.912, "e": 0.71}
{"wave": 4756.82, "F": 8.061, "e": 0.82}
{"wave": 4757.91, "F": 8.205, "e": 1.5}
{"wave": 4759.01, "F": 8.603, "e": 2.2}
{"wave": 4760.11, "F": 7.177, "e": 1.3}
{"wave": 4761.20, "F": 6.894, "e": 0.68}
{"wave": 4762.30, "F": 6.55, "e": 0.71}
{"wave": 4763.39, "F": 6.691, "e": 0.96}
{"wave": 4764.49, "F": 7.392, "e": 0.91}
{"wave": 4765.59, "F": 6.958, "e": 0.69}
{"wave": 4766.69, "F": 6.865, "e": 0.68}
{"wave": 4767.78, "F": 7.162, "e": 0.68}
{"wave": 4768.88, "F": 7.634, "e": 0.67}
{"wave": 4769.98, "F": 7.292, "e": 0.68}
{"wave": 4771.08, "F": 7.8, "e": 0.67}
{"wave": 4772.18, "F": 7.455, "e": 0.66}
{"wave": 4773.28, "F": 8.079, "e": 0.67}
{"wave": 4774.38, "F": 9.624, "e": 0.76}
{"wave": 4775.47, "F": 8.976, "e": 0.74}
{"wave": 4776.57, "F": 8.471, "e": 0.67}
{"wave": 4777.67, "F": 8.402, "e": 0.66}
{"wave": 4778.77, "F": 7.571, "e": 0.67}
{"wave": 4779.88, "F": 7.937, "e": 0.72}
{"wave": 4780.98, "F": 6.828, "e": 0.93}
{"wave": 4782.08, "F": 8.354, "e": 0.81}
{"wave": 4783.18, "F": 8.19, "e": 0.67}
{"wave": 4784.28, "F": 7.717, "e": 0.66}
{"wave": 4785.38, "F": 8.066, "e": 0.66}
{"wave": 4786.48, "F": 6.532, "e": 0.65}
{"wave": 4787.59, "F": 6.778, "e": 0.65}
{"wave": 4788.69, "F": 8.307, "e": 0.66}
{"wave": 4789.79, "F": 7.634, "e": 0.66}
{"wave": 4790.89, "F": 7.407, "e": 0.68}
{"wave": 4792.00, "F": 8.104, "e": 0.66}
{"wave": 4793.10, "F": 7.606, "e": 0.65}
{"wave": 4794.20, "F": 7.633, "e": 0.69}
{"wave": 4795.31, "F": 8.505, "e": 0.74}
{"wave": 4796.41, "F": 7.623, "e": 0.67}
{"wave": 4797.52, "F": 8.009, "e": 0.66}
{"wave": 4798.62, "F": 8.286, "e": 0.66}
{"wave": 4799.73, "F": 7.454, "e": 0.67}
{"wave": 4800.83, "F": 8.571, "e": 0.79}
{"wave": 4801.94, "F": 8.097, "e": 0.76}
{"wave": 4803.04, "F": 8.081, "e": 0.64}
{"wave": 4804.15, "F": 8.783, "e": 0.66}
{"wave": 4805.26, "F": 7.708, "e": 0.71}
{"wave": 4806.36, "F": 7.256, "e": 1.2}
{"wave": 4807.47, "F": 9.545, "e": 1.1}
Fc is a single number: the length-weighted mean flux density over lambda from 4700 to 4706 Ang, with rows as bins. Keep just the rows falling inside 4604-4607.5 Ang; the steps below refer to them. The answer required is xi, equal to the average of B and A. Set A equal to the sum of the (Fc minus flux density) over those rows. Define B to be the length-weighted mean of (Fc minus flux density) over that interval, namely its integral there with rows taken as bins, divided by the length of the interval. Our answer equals 1.66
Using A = 2.4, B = 0.9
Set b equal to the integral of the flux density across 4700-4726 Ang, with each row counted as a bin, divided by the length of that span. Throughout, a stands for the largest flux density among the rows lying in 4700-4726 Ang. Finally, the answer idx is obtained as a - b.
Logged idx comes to 3.4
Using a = 12.34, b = 9.0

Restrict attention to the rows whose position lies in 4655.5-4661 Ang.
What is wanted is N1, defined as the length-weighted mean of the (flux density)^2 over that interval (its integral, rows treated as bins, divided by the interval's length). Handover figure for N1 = 86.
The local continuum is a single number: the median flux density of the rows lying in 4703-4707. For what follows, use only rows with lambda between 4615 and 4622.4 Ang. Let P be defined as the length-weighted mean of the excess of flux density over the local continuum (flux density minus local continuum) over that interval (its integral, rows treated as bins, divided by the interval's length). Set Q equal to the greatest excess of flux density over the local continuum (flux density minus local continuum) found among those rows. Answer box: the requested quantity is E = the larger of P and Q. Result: -1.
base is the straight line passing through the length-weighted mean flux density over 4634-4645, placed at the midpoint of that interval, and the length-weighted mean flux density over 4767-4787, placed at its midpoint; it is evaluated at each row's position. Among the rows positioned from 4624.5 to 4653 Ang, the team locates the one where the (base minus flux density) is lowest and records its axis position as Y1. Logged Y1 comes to 4629.31 Ang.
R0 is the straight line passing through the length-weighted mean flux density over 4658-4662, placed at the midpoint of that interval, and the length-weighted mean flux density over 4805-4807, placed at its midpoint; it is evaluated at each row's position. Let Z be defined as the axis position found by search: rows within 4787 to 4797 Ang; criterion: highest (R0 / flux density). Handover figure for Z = 4787.59 Ang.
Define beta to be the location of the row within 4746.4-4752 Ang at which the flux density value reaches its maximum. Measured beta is 4749.16 Ang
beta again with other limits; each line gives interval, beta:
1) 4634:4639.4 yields 4634.65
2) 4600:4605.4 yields 4601.68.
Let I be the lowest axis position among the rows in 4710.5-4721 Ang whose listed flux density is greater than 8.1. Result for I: 4711.04 Ang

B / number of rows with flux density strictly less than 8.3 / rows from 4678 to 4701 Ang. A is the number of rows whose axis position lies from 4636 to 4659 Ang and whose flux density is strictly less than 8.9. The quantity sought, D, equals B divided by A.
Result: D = 0.1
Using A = 17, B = 2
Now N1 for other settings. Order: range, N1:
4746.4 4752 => 74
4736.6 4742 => 107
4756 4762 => 60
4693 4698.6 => 91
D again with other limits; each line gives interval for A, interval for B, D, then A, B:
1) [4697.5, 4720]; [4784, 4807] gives 1.9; 9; 17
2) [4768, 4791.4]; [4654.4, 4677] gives 0.5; 19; 9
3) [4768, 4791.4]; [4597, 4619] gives 0.9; 19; 18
